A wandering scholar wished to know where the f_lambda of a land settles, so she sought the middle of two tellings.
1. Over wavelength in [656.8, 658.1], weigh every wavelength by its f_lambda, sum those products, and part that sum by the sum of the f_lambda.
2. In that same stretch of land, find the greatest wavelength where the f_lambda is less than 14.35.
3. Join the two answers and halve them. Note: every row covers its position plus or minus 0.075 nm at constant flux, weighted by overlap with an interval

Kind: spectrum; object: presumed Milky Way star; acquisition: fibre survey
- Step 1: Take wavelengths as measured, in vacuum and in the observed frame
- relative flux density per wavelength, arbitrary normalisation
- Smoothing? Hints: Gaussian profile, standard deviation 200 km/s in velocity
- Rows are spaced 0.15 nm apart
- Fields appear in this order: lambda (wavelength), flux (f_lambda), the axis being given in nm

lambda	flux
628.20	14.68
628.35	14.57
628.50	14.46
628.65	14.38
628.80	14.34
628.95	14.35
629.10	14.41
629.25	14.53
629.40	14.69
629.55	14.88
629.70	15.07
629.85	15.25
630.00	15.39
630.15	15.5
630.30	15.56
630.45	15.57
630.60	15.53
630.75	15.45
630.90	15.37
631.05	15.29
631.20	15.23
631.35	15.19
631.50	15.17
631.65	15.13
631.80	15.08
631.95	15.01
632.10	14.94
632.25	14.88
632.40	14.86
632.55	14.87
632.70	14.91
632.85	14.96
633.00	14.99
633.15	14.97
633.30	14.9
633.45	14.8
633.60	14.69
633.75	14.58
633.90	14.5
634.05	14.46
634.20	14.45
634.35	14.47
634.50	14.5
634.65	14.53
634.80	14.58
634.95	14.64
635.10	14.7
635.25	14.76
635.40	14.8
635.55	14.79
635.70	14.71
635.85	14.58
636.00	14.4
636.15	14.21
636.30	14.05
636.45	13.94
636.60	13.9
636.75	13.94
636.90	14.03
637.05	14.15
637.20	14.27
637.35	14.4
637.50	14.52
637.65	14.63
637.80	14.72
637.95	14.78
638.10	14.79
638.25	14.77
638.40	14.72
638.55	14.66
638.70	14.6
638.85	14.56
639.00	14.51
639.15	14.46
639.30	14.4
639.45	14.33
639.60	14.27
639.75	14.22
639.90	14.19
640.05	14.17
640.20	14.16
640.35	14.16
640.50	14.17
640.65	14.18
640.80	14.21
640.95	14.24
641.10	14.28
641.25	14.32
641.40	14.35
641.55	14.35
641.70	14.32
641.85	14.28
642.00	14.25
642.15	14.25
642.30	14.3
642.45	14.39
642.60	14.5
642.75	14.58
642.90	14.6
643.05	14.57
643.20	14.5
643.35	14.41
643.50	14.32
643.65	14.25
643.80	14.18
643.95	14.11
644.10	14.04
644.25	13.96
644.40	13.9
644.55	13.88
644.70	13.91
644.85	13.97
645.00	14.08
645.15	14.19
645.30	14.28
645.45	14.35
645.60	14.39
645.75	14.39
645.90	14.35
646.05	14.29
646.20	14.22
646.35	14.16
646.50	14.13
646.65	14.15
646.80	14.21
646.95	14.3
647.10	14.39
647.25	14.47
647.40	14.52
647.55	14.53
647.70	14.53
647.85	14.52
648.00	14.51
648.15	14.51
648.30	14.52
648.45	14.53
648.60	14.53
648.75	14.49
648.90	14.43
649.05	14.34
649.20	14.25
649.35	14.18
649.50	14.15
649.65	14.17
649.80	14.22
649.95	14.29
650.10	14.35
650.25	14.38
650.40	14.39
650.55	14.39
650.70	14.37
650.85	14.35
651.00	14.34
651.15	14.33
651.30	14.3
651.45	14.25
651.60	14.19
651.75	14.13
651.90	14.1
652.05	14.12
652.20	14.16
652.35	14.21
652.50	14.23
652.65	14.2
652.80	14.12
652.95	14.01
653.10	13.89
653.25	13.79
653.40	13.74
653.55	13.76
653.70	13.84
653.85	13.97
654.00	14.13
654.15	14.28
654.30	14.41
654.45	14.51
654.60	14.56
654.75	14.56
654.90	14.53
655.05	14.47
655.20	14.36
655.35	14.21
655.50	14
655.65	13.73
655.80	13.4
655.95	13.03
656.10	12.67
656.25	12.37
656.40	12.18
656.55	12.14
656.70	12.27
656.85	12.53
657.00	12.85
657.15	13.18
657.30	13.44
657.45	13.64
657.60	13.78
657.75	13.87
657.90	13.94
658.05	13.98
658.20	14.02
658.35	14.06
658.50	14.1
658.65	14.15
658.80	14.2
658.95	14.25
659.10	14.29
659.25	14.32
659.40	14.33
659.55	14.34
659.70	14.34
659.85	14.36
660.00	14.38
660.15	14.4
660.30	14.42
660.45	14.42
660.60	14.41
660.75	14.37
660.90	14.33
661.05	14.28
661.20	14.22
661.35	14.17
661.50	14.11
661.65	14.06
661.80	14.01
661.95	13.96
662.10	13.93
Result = 657.76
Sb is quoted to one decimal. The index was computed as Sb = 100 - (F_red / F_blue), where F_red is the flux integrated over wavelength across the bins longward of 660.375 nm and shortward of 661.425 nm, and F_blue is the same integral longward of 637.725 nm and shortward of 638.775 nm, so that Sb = 99.0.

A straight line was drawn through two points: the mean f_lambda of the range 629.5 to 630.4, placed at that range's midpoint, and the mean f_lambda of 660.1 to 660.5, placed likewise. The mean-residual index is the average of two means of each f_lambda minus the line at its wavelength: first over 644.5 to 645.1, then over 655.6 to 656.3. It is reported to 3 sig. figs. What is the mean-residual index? -1.20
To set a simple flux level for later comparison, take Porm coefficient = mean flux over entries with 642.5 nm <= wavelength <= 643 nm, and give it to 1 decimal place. 14.6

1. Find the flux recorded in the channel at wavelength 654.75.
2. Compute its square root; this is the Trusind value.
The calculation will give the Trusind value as 3.82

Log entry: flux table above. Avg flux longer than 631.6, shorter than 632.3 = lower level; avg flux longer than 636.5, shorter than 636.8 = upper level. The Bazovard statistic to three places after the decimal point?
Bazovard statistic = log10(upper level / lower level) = -0.033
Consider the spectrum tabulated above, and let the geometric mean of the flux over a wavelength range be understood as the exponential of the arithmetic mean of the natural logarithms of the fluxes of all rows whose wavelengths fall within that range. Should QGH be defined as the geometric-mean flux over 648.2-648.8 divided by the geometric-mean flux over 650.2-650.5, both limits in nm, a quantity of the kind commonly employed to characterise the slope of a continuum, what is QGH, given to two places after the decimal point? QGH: 1.01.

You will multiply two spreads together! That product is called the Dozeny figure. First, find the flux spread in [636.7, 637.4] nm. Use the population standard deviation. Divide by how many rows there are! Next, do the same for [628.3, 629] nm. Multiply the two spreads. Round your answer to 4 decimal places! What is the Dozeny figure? 0.0141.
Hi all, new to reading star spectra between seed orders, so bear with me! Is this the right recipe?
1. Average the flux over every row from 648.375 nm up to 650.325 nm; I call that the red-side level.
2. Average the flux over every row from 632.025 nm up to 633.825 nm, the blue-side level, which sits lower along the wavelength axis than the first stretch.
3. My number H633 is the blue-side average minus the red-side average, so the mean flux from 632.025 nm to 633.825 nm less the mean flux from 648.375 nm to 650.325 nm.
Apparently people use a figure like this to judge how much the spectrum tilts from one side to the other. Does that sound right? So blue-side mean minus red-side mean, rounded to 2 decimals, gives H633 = 0.53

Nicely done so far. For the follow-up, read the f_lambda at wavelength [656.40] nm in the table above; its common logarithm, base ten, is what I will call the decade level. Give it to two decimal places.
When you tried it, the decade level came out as 1.09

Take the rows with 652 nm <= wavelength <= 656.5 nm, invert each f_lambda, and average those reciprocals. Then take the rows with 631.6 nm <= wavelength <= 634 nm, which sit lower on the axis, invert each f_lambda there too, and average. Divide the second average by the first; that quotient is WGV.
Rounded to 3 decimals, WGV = 0.933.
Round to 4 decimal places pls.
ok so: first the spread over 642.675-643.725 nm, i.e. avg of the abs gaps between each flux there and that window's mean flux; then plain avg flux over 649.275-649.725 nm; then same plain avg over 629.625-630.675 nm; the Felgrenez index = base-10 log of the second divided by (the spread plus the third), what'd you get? -0.0398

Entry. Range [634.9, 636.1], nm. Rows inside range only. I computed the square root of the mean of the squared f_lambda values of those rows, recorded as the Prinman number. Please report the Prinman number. 14.7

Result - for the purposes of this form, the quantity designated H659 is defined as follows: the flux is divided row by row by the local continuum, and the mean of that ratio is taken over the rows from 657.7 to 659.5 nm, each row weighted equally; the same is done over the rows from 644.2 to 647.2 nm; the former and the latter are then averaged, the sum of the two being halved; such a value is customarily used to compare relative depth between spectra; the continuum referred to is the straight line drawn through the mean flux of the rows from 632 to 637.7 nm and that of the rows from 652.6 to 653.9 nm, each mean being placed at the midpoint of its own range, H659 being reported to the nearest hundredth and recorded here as 1.01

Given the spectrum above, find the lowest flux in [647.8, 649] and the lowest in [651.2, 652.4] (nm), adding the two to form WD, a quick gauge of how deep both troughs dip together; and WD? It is 28.5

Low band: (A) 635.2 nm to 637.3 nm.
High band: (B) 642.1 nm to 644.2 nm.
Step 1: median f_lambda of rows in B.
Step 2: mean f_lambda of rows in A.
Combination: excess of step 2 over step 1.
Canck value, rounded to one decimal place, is 0.0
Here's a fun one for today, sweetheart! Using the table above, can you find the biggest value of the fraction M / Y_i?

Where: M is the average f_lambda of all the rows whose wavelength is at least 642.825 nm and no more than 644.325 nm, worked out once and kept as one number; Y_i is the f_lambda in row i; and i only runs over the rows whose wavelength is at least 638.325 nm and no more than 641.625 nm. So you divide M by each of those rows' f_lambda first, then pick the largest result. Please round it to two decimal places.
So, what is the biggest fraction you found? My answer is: 1.01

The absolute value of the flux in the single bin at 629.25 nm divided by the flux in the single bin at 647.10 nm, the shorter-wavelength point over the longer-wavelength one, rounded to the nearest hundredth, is 1.01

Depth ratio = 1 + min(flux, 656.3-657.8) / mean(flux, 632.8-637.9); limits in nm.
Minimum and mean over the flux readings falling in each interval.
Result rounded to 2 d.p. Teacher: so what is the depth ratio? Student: 1.84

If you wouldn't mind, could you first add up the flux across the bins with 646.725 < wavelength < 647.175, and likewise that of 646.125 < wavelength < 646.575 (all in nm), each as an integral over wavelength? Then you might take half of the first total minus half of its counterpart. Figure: 0.029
